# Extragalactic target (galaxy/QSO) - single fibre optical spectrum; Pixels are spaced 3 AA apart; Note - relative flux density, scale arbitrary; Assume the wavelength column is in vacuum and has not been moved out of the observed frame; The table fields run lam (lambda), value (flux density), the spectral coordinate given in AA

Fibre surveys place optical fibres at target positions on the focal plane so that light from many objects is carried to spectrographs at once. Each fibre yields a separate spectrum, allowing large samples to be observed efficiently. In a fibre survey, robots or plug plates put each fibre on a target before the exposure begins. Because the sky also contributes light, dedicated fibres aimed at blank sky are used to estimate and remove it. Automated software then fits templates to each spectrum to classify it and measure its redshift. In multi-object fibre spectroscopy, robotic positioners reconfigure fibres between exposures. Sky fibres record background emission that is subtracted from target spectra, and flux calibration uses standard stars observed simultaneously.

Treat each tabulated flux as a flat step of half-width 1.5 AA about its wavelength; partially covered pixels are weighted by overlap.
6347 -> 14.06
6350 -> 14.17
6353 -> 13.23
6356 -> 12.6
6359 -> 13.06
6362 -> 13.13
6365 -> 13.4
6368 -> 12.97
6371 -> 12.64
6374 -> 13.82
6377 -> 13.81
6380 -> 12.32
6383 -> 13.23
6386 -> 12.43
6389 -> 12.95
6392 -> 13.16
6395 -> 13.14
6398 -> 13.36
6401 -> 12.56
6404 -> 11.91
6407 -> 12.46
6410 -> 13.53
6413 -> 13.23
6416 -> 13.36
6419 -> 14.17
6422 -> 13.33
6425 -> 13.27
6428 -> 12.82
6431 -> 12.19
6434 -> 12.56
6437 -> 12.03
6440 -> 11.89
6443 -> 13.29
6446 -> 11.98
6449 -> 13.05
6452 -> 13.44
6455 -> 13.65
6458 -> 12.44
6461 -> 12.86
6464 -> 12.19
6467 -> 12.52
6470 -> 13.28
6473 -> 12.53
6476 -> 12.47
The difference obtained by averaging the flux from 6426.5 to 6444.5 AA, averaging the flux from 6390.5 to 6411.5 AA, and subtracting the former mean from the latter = 0.4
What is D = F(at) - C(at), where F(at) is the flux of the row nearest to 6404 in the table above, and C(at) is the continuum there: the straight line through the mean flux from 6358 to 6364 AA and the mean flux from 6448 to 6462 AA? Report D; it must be -1.2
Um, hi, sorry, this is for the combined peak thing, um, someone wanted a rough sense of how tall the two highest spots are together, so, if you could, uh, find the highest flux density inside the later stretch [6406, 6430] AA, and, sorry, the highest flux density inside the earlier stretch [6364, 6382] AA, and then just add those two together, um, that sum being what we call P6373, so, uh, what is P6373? 28.0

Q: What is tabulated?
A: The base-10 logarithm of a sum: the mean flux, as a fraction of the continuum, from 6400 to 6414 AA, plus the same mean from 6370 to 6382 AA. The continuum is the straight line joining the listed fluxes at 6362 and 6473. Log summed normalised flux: 0.300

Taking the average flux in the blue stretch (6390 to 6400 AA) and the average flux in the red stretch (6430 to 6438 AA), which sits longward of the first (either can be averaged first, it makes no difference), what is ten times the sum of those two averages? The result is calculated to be 255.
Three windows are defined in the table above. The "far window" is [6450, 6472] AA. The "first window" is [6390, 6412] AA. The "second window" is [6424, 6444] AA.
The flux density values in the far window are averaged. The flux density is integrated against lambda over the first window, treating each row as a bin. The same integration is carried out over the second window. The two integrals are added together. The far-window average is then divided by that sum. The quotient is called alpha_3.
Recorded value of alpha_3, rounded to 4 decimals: 0.0242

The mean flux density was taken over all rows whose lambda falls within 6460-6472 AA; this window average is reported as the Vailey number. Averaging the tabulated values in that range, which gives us 12.7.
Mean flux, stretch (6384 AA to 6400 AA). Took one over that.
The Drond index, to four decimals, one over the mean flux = 0.0769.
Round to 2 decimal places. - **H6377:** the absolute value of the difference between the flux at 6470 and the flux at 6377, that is 0.53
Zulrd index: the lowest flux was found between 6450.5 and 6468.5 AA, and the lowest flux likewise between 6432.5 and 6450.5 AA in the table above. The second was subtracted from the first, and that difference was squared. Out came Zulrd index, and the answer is 0.090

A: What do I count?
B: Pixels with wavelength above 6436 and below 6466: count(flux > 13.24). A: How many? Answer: 3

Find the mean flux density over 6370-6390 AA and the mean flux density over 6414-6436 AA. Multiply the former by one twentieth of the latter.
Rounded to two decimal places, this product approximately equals 8.53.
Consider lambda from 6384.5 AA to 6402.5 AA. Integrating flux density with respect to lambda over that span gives 233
